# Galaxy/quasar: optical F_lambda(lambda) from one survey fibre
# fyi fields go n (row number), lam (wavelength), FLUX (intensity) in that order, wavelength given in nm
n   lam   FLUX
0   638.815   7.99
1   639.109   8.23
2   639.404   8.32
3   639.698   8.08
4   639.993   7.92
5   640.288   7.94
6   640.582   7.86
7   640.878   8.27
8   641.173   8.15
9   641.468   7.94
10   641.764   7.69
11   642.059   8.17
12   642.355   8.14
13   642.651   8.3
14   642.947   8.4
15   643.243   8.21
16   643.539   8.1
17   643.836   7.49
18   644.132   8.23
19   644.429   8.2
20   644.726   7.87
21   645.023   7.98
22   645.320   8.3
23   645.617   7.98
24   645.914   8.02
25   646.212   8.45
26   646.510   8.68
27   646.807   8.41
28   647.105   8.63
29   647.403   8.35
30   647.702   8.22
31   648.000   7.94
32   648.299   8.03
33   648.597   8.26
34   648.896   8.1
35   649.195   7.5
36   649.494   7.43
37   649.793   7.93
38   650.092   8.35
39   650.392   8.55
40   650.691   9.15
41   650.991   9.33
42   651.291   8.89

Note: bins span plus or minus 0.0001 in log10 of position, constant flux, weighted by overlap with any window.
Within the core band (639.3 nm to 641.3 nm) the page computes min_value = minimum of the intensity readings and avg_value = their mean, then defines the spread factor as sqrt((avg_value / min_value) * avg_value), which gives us 2.88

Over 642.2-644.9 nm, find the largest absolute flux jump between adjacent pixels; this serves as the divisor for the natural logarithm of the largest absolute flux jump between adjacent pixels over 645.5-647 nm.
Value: -1.1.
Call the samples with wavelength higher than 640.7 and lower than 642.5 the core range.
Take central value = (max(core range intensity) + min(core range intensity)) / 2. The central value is 7.98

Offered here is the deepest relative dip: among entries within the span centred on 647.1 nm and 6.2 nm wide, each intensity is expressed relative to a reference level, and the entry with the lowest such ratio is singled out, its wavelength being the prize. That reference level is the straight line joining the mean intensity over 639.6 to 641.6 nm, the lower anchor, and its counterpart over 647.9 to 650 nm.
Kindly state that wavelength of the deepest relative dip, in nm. 649.494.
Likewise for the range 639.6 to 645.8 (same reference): 643.836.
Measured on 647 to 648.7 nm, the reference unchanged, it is 648.000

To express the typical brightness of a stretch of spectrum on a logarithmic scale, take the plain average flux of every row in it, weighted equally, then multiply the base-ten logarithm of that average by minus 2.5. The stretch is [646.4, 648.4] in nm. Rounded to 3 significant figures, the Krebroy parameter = -2.30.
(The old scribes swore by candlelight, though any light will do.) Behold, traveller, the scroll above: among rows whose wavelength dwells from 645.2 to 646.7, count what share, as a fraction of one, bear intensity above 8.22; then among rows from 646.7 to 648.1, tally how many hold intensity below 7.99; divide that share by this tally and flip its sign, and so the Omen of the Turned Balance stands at -0.60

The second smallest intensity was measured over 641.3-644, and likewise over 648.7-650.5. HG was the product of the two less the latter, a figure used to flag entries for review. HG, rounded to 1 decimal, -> 50.2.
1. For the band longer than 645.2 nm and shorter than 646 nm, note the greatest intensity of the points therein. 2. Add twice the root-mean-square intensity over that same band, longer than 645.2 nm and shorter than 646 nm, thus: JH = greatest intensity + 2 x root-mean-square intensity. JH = 24.50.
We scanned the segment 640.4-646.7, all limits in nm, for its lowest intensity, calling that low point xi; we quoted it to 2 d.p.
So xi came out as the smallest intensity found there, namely 7.49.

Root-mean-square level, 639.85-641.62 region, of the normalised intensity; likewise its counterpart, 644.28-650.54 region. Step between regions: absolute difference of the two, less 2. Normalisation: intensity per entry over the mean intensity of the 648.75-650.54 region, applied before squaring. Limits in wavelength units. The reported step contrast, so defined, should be -1.98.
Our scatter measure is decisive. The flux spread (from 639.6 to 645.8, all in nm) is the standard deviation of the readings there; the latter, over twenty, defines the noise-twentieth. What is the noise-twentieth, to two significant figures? 0.011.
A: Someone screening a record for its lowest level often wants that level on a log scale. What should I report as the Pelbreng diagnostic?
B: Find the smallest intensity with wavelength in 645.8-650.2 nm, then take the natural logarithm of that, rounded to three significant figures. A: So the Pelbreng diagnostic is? 2.01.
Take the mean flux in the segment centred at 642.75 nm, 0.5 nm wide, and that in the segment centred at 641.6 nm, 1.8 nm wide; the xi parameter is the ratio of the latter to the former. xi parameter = 0.97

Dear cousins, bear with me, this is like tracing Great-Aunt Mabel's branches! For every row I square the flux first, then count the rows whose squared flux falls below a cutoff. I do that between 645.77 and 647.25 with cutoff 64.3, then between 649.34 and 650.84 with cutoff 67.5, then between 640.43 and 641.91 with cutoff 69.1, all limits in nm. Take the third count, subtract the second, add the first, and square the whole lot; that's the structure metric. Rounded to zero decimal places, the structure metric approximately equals 9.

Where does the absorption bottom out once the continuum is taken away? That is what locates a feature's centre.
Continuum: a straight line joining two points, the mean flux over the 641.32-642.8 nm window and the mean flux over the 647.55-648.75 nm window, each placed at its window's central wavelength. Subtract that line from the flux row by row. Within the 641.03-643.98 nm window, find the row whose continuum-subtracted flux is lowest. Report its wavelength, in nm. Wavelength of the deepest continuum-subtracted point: 643.836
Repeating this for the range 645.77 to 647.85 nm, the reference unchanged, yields 645.914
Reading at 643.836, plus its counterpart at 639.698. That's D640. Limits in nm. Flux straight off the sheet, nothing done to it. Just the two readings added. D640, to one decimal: 15.6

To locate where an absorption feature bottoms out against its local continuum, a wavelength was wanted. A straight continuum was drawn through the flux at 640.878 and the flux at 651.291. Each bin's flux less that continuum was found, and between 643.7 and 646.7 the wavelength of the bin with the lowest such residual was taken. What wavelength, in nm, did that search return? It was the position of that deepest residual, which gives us 643.836 nm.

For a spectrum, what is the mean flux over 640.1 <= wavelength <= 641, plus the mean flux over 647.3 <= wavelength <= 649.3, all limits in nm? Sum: 16.1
